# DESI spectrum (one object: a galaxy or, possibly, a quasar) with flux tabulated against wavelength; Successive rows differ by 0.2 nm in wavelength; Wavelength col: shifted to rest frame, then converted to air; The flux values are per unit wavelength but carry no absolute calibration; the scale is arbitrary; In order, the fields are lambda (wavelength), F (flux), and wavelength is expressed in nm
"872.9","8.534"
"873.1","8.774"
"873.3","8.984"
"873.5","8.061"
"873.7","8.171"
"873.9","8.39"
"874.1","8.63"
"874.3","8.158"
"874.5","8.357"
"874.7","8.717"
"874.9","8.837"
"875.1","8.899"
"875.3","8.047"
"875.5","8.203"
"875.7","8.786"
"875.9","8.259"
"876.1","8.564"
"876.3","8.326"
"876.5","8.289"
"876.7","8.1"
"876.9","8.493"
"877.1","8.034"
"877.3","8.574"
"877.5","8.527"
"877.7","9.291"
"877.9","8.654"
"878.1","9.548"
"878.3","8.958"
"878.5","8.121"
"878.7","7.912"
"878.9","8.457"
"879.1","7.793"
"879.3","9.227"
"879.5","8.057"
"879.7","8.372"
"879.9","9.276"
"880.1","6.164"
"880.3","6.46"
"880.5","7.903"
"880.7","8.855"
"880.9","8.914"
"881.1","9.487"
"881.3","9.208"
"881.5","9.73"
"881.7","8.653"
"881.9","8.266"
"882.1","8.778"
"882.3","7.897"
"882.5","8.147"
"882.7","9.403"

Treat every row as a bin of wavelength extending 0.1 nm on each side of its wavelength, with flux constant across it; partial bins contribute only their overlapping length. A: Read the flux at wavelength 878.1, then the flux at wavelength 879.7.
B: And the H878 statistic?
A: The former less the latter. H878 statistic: 1.2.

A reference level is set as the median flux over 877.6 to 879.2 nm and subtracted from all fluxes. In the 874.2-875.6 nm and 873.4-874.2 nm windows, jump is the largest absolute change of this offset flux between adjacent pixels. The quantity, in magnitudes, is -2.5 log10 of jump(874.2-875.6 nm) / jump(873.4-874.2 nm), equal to -1.4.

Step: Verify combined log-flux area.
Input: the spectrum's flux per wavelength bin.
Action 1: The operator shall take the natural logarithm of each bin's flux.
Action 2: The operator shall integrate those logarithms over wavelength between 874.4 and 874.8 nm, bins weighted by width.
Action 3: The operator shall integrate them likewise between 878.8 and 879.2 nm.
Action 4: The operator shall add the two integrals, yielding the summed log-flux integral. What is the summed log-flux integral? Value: 1.70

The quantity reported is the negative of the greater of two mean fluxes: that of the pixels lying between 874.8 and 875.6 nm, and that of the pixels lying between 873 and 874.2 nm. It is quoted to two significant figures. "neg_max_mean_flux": -8.5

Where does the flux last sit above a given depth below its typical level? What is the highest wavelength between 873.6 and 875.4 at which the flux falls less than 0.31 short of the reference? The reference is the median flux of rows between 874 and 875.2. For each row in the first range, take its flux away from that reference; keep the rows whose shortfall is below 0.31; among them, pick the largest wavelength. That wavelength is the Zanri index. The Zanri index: 875.1 nm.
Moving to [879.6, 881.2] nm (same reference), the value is 881.1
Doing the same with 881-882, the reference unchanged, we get 881.7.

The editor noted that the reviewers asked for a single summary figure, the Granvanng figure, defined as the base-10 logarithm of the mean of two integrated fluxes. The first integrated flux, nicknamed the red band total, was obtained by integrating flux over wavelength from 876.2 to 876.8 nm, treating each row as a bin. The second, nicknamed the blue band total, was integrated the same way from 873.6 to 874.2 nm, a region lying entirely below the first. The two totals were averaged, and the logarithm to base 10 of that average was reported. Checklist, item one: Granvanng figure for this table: 0.698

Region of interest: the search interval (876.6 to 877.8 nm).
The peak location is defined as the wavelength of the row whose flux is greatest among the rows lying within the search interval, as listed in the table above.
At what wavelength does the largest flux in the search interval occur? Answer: 877.7 nm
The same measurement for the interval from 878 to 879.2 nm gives 878.1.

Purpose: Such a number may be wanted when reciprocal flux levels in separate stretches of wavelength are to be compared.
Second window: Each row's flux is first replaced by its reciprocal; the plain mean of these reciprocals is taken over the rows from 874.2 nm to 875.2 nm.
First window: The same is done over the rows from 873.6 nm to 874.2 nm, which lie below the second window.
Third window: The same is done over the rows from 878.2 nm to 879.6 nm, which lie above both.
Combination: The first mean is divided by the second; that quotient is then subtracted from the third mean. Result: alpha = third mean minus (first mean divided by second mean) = -0.903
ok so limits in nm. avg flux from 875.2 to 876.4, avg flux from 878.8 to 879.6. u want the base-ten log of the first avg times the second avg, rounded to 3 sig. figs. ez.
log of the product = 1.85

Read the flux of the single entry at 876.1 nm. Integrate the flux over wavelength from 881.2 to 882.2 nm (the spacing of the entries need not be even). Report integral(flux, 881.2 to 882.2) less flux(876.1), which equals 0.4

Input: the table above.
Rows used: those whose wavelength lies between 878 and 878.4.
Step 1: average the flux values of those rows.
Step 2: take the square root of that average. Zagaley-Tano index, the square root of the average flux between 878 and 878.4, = 3.04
